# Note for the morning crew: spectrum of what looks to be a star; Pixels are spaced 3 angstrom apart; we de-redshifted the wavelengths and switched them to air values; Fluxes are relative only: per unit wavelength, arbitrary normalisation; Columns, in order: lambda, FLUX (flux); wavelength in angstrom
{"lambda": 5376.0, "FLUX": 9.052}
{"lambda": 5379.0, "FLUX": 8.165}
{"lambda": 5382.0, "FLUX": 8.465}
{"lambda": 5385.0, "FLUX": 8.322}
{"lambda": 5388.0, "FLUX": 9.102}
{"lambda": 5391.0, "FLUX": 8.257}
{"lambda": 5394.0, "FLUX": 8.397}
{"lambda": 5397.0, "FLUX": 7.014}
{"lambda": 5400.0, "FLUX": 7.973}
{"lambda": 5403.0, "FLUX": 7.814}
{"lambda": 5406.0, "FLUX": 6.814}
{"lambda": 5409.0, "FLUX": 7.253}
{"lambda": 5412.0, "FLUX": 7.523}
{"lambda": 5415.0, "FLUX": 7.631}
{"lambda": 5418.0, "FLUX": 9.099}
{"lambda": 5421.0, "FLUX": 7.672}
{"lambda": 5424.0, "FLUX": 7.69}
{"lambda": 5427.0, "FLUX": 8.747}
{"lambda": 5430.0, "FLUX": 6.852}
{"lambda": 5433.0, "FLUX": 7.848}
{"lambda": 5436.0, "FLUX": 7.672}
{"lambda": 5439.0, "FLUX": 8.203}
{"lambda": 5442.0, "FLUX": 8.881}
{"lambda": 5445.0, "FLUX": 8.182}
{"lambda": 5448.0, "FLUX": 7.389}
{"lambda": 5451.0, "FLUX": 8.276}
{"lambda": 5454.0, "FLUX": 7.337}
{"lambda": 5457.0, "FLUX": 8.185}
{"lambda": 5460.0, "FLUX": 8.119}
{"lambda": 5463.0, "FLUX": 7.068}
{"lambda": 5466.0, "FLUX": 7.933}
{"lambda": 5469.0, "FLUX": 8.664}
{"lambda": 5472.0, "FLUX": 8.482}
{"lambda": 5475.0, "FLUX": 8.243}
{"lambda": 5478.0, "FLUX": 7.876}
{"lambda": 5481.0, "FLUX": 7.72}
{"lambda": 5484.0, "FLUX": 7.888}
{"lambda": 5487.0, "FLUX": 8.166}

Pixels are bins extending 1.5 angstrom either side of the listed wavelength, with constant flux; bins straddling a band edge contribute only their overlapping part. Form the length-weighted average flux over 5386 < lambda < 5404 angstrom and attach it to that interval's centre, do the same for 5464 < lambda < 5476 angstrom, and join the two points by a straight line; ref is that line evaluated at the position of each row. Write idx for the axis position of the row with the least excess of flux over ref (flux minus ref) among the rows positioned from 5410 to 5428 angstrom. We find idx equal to 5412.0 angstrom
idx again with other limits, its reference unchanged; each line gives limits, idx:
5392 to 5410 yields 5406.0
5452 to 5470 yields 5463.0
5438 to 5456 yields 5454.0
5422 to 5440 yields 5430.0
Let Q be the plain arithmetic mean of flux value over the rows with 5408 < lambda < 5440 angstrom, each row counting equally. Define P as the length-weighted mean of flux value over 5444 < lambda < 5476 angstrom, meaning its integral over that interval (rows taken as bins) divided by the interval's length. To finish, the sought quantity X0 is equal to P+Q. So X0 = 15.8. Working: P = 7.98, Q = 7.84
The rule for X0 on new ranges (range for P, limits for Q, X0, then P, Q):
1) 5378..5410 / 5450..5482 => 16.0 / 7.97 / 7.99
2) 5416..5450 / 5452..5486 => 16.0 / 8.02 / 7.96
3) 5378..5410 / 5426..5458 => 15.9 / 7.97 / 7.96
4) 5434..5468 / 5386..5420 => 15.8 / 7.94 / 7.90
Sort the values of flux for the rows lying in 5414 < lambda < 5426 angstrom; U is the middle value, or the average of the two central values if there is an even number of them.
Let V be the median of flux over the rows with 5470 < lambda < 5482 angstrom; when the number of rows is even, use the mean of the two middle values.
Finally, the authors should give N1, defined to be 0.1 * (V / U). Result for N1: 0.105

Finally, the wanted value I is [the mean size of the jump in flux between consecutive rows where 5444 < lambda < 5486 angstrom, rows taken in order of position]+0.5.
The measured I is 1.06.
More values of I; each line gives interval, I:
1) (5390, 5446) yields 1.24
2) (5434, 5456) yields 1.25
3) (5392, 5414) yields 1.20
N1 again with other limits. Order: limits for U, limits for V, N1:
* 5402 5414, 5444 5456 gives 0.105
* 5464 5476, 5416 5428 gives 0.098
